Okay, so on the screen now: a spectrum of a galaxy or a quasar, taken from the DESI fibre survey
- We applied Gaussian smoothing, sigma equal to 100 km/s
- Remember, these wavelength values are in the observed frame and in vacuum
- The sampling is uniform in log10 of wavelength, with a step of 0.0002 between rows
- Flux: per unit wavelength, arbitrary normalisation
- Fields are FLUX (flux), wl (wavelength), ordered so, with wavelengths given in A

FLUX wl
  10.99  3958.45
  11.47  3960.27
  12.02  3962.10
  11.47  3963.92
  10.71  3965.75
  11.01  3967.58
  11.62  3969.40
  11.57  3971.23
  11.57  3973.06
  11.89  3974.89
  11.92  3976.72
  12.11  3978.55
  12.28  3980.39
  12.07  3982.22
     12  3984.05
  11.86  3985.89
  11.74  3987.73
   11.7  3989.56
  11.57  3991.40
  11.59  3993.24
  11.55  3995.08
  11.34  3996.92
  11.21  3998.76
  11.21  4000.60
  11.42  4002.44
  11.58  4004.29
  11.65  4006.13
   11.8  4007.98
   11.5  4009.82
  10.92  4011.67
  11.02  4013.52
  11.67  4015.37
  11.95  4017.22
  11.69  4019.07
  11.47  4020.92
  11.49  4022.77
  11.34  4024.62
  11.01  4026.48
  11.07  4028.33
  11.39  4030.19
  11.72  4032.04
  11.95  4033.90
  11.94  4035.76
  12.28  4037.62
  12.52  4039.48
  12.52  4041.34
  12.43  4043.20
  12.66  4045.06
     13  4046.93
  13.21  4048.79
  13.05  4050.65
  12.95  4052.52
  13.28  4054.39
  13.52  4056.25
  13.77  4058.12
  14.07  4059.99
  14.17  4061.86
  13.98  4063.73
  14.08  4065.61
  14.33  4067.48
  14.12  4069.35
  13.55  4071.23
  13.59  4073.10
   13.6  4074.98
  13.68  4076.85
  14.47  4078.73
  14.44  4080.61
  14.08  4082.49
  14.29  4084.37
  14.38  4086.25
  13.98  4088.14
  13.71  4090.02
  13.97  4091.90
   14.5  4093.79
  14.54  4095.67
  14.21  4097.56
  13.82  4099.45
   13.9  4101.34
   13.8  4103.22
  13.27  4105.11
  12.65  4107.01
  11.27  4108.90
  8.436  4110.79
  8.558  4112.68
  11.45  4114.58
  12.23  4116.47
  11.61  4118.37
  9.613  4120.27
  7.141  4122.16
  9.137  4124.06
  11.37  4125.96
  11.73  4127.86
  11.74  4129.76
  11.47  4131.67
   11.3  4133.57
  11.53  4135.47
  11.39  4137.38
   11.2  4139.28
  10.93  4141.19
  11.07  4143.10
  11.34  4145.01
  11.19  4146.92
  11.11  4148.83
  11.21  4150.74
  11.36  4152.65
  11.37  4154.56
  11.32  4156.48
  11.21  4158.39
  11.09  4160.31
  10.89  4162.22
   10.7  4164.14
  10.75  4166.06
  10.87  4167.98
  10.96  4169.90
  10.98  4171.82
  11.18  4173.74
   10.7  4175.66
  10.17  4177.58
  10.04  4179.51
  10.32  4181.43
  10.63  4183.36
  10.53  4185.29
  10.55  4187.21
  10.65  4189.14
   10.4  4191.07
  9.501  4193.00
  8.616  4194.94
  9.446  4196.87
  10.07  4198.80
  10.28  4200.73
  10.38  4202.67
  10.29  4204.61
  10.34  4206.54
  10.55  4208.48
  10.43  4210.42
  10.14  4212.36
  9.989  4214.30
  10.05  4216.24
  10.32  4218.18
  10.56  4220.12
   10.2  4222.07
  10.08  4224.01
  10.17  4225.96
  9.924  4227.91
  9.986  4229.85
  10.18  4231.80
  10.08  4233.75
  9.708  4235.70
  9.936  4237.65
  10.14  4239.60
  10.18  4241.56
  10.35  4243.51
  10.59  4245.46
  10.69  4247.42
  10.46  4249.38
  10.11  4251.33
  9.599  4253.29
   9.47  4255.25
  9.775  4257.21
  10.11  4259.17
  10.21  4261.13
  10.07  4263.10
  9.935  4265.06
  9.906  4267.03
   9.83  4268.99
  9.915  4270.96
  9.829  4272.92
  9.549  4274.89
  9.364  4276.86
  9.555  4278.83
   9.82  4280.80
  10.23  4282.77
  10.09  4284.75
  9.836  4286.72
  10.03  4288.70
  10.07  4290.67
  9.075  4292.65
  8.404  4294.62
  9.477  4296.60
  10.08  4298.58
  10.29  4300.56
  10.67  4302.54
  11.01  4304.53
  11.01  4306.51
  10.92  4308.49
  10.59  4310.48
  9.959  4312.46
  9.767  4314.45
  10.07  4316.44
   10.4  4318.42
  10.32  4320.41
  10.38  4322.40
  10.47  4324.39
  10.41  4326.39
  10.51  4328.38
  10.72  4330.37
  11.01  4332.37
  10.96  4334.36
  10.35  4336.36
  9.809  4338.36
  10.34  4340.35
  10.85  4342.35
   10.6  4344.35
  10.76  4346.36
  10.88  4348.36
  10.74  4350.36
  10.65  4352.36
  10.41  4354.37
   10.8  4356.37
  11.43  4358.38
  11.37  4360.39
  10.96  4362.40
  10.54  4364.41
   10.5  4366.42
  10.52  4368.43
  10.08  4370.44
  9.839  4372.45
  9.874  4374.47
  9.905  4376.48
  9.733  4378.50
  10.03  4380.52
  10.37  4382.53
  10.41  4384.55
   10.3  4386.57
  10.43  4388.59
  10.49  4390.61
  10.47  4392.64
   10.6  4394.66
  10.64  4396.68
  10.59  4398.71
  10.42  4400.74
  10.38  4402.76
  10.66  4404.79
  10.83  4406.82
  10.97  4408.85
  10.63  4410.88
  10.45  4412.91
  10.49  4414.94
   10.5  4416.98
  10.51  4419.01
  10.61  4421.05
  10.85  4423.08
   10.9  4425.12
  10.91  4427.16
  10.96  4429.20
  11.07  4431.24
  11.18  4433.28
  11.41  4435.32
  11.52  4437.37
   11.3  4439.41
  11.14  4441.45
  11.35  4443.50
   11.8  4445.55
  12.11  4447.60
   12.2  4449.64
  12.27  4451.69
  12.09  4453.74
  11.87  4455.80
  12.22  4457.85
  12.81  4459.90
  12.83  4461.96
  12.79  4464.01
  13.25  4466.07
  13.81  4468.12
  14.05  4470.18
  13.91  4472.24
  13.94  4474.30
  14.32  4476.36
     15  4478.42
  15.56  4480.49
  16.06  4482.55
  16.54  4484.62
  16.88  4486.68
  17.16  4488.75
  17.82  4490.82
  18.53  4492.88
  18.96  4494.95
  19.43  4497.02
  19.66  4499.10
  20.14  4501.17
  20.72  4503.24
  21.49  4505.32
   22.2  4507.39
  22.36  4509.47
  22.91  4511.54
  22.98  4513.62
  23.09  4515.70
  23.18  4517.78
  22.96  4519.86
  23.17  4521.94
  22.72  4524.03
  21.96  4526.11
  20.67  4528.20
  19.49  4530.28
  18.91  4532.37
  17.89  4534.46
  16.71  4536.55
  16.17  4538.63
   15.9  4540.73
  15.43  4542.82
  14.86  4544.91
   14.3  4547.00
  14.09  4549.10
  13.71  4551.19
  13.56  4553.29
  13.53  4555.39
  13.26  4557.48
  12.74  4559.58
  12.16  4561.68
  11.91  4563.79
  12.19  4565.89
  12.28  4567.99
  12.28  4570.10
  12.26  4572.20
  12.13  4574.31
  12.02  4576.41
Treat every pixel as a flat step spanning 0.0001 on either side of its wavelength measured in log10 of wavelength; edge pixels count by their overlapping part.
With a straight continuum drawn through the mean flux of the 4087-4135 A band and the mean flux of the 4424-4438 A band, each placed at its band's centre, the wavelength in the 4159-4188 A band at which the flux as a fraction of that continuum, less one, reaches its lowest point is 4179.51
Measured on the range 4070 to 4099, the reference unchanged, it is 4071.23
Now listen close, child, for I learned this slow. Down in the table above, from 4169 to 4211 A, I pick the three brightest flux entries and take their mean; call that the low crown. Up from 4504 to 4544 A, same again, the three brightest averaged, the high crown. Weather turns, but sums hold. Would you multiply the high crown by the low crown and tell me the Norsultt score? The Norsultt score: 256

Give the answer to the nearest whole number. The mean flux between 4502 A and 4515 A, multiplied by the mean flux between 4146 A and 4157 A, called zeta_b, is 249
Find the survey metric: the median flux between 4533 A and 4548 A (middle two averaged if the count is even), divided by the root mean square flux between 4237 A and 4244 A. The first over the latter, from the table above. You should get 1.6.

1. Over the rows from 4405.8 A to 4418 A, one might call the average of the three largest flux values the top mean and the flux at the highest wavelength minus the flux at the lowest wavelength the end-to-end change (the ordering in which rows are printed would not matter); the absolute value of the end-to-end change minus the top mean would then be 11.1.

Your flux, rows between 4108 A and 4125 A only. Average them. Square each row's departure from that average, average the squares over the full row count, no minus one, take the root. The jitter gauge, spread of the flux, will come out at 1.7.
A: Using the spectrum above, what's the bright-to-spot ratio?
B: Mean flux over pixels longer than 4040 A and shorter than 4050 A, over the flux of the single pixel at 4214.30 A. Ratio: 1.3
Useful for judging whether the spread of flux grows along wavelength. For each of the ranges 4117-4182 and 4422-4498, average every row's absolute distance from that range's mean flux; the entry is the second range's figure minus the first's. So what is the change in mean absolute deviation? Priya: 1.6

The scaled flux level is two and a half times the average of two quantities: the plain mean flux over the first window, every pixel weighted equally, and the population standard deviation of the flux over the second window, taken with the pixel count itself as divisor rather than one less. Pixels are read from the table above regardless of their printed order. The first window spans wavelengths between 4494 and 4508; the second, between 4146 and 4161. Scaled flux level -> 26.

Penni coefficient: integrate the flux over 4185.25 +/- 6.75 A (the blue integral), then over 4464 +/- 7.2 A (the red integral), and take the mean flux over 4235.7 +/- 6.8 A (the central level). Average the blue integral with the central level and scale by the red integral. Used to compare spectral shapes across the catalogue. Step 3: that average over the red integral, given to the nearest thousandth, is 0.400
